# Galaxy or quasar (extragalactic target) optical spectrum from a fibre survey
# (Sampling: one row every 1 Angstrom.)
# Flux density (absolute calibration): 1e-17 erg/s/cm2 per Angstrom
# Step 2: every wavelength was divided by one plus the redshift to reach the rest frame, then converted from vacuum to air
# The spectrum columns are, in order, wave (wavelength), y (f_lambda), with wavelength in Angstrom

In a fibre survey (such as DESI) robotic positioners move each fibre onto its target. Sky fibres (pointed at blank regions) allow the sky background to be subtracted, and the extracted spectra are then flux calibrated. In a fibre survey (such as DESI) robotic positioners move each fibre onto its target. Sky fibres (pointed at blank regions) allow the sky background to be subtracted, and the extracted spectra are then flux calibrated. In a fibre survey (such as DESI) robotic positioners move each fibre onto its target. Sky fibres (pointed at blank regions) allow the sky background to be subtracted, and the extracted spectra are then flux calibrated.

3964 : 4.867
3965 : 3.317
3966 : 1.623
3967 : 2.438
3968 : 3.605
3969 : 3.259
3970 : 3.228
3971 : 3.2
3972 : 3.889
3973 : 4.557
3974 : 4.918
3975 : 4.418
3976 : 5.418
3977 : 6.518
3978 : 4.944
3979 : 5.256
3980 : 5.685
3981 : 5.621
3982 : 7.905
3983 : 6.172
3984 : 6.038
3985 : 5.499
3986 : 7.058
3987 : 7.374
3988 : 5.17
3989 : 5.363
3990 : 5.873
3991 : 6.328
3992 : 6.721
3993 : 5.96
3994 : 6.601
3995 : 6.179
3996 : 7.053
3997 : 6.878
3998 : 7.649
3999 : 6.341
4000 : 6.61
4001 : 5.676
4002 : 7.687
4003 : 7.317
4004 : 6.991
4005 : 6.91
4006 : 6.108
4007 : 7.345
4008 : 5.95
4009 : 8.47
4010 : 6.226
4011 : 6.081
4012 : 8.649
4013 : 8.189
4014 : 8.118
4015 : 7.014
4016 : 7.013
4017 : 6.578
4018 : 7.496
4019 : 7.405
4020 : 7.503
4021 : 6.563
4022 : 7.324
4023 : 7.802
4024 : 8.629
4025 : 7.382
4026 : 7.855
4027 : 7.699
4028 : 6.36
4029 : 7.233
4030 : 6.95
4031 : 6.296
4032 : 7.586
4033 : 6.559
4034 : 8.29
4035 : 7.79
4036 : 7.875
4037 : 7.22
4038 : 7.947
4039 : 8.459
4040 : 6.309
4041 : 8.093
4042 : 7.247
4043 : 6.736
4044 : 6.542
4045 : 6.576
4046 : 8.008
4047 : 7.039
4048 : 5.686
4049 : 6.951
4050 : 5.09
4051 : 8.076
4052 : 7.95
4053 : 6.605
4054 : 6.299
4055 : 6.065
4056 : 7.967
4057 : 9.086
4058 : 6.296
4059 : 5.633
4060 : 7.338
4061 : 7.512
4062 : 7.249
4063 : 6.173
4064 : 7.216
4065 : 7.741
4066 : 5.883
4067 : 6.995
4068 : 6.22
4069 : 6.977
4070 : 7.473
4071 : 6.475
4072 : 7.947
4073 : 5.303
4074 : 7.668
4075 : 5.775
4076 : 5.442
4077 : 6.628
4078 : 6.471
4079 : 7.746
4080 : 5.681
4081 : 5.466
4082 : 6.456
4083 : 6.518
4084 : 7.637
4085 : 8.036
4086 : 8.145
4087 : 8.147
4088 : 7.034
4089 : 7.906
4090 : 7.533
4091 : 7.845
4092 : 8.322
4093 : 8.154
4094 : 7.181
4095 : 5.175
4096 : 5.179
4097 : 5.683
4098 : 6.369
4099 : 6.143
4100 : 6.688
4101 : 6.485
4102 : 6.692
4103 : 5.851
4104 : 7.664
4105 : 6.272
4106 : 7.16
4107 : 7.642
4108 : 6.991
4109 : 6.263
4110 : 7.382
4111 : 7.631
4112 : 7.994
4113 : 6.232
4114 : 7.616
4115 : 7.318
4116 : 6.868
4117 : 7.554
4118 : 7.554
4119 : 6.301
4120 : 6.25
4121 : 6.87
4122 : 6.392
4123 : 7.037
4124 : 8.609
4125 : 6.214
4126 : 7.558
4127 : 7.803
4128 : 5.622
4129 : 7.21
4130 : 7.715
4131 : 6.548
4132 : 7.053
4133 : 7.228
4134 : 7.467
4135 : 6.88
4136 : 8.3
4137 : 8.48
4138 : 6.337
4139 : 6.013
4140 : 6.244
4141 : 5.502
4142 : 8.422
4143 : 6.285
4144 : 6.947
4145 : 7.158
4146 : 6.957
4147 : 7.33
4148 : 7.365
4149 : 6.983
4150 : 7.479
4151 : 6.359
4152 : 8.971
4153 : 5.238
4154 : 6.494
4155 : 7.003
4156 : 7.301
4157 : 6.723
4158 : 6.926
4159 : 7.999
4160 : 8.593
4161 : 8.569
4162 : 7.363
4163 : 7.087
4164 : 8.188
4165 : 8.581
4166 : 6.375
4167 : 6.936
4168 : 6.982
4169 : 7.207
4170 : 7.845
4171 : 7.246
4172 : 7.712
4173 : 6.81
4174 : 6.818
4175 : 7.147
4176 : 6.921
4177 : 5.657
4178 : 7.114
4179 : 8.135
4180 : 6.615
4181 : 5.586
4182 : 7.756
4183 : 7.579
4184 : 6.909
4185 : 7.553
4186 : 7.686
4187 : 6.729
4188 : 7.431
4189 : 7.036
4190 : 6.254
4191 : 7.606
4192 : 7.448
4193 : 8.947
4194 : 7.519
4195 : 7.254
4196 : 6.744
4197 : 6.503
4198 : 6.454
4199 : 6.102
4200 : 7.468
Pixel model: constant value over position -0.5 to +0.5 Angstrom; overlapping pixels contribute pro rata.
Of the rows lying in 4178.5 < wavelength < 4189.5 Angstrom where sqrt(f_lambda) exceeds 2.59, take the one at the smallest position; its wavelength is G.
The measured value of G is 4179 Angstrom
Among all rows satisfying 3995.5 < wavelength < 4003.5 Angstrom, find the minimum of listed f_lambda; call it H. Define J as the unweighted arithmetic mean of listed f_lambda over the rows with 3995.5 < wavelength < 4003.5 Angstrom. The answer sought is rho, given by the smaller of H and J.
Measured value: 5.7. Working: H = 5.676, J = 6.9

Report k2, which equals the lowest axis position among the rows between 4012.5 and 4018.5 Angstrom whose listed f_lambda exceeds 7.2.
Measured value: 4013 Angstrom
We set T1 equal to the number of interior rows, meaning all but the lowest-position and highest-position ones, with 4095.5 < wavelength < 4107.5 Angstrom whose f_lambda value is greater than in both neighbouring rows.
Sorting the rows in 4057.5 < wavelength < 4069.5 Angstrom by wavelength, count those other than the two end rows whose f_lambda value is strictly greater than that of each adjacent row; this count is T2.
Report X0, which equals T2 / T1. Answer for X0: 0.75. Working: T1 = 4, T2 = 3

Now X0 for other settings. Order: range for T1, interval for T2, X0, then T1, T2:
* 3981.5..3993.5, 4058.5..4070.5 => 1.50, 2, 3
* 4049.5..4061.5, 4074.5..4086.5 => 1.00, 2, 2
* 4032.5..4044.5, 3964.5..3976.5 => 0.50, 4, 2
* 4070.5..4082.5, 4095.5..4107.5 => 1.00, 4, 4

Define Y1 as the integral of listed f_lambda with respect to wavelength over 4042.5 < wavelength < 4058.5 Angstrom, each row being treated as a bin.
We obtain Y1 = 111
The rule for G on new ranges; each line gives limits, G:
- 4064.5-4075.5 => 4065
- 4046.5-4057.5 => 4047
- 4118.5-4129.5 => 4121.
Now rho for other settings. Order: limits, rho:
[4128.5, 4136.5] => 6.5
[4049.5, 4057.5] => 5.1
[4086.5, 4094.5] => 7.0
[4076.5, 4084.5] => 5.5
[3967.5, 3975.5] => 3.2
